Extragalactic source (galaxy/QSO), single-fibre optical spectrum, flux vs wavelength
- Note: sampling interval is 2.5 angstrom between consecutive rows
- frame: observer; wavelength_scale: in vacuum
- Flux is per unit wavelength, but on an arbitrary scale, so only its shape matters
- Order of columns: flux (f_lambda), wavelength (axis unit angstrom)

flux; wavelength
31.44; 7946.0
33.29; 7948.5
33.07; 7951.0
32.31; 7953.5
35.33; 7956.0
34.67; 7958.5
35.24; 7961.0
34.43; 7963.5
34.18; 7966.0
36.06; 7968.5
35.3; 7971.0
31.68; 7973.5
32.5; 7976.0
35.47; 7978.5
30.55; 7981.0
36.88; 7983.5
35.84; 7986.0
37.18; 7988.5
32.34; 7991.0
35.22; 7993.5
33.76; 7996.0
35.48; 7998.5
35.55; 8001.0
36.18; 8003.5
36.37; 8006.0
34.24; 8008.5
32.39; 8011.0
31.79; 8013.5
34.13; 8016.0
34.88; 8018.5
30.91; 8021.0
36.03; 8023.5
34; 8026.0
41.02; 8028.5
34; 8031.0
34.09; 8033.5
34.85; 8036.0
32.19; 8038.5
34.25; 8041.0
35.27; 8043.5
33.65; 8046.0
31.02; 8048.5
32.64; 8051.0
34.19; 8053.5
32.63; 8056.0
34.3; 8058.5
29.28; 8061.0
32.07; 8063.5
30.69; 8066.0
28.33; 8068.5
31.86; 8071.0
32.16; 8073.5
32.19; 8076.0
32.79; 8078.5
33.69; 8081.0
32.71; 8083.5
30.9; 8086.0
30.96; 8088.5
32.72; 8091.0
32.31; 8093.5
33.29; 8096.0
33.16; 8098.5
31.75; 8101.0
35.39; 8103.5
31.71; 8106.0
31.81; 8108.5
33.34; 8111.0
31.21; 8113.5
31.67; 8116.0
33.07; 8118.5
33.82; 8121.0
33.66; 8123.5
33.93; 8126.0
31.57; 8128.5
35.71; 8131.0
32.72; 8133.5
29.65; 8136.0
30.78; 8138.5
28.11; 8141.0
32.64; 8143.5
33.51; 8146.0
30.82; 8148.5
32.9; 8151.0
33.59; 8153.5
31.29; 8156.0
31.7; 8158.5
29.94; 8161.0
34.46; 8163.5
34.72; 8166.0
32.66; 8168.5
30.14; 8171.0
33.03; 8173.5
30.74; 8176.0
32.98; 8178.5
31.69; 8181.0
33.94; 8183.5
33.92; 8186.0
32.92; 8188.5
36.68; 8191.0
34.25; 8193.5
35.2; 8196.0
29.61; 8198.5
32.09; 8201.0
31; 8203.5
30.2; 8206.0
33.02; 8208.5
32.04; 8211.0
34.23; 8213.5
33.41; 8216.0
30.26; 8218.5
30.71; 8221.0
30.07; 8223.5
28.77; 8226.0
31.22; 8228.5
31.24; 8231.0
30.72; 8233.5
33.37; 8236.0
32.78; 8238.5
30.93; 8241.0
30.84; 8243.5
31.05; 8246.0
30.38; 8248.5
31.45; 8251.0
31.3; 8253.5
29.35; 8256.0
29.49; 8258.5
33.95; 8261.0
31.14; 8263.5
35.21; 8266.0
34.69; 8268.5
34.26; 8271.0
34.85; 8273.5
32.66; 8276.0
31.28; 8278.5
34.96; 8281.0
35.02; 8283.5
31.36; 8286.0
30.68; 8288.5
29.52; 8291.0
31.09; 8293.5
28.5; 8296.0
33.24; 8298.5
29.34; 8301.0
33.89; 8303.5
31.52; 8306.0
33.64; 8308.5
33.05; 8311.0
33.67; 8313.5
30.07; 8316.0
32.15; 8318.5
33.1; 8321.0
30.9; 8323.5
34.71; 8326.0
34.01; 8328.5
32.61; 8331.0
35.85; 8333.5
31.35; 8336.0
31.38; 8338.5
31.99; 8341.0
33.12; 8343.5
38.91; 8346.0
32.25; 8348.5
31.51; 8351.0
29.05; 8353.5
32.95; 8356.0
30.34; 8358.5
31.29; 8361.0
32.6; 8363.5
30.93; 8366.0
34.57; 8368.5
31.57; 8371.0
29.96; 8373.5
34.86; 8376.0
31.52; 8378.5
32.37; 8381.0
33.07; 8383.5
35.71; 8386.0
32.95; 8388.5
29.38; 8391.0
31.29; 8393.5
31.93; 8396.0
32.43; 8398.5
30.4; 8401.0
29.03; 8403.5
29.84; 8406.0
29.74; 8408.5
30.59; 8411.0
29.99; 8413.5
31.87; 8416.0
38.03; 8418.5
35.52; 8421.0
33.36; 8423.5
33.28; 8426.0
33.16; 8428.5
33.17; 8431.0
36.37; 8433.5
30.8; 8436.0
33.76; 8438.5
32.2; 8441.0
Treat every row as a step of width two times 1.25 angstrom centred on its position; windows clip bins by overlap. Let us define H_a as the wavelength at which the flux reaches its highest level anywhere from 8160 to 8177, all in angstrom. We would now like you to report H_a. 8166.0 angstrom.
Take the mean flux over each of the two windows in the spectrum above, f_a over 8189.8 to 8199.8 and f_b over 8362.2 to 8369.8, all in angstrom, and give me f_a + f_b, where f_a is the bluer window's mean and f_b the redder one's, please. 66.6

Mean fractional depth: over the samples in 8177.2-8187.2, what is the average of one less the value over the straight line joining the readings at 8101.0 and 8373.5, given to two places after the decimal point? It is -0.06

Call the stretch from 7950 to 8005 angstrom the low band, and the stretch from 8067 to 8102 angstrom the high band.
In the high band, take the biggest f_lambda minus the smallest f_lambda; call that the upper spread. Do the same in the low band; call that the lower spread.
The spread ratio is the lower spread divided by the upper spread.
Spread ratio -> 1.24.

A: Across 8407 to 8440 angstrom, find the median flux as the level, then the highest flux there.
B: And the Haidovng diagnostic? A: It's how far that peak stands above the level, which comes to 4.9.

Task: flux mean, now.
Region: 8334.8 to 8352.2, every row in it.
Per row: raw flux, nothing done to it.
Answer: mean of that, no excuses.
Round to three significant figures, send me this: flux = 32.9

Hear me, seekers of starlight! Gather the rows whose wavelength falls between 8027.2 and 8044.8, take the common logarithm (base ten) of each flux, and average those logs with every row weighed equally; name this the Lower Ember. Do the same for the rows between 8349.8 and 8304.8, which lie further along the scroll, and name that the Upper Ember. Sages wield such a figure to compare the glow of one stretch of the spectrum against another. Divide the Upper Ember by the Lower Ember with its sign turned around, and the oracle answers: -0.983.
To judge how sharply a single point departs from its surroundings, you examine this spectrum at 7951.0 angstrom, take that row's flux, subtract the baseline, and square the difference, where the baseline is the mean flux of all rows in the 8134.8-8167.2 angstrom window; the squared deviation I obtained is 1.5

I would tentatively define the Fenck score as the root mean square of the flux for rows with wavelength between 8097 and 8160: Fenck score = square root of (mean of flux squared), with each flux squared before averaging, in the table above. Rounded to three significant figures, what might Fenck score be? 32.4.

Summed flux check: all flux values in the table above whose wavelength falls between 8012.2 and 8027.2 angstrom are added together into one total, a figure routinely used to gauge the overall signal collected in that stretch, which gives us 202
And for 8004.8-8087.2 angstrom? 1096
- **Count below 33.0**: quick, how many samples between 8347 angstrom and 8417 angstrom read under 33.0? 24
